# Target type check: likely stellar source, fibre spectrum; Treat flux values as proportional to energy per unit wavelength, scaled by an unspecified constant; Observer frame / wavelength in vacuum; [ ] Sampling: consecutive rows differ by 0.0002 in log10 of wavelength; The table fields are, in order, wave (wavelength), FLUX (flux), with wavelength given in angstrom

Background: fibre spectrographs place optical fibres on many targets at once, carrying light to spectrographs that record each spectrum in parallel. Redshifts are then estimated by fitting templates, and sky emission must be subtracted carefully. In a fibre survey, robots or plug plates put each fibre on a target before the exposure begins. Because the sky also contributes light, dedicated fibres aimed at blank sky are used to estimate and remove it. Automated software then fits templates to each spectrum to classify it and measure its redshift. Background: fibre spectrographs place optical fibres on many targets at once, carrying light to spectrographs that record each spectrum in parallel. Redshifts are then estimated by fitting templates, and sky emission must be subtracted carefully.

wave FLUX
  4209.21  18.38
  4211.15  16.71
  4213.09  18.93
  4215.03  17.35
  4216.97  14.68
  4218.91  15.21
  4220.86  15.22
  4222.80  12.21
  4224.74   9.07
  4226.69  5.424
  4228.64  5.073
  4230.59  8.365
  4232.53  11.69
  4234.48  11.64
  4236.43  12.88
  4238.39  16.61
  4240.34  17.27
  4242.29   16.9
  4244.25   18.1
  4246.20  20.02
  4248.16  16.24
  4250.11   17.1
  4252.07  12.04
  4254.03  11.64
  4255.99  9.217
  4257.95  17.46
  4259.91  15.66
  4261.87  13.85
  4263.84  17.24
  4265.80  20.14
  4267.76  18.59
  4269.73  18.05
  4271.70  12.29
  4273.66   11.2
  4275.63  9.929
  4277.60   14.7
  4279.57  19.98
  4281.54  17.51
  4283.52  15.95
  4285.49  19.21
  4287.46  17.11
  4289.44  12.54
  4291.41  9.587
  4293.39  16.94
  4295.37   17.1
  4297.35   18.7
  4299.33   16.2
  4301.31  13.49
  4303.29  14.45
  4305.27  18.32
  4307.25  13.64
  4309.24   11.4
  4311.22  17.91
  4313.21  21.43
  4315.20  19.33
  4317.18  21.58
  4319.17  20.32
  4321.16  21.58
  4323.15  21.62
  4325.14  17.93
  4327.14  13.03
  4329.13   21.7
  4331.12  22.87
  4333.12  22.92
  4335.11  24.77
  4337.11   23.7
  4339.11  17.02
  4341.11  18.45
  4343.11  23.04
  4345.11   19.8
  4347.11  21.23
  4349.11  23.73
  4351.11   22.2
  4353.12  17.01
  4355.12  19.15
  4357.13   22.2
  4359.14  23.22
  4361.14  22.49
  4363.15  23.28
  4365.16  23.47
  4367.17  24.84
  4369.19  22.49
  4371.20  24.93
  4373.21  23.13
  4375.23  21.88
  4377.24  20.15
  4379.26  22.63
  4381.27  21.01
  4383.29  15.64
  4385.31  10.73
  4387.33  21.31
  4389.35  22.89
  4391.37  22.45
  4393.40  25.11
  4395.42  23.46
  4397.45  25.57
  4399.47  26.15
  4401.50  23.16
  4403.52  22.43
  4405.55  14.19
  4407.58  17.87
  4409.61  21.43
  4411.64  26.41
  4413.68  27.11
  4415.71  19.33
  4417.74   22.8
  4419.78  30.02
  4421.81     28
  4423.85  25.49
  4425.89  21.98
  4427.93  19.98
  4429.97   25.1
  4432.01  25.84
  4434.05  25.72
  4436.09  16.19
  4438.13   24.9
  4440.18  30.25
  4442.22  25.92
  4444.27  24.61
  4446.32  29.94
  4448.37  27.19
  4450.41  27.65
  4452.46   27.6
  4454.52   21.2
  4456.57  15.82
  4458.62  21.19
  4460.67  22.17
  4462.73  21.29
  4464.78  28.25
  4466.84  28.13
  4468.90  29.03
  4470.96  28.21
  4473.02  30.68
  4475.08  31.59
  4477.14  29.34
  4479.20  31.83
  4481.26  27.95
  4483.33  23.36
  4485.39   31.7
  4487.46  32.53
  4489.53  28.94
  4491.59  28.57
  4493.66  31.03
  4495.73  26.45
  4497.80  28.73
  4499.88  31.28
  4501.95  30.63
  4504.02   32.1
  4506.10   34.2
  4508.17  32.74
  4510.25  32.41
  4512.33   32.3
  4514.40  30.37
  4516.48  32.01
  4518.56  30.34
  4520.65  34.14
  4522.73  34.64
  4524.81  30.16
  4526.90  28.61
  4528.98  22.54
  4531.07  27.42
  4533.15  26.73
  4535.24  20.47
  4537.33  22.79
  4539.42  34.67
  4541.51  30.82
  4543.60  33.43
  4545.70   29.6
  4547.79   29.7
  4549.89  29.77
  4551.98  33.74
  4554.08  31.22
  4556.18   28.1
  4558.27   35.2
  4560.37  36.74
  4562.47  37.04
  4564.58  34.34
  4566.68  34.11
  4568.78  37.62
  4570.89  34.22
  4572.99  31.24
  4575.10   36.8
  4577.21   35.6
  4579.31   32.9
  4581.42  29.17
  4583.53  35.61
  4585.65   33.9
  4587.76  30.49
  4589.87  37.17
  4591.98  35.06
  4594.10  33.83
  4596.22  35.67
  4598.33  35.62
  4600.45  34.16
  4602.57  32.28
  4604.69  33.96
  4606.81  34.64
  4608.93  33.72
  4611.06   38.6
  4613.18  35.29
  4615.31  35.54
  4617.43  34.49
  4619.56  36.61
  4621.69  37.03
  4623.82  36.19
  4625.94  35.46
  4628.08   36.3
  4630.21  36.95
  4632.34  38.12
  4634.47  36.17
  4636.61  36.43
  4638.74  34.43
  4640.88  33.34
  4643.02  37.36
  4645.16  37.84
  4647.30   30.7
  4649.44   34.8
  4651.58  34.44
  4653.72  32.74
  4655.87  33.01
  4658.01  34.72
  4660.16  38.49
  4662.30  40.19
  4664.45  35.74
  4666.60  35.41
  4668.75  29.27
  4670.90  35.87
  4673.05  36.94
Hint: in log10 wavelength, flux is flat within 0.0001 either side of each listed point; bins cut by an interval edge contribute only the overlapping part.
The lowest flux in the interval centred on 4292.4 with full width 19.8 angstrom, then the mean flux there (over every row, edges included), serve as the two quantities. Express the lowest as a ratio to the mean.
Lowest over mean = 0.61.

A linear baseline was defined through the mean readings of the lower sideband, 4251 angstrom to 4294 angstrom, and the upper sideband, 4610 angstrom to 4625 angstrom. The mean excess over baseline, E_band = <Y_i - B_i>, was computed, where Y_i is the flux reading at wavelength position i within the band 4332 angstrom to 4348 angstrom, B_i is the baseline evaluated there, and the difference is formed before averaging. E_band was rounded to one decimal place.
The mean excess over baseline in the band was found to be 2.2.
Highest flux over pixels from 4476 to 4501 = 32.53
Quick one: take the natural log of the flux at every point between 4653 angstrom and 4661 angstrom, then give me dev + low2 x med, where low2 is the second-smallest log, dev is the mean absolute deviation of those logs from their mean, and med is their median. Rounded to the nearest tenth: 12.4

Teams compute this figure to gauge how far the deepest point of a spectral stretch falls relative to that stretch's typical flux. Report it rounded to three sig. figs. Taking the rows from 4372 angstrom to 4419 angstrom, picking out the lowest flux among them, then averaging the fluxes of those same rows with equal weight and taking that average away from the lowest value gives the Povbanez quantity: -10.9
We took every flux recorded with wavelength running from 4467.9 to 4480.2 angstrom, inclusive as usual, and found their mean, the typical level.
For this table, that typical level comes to 30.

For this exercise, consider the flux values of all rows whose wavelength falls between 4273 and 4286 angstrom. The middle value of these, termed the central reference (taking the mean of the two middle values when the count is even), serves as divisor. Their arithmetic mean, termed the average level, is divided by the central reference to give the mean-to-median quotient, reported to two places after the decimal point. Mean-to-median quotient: 0.97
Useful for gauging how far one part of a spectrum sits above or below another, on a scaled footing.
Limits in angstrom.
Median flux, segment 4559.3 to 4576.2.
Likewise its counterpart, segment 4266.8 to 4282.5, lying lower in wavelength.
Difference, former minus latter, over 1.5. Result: 13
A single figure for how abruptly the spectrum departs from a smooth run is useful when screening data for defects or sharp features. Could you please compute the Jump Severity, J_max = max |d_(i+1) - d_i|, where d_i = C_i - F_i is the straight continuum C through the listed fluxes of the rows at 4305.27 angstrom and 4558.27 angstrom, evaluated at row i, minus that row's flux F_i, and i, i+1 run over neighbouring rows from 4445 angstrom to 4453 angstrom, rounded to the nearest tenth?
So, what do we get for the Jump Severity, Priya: 2.9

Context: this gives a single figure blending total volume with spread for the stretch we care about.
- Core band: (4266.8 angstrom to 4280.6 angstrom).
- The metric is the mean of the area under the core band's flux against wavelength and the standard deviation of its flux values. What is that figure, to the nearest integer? 105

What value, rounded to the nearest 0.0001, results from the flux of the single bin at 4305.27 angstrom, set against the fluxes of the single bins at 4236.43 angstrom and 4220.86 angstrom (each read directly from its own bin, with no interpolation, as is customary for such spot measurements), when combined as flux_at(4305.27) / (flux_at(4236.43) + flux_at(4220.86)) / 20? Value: 0.0326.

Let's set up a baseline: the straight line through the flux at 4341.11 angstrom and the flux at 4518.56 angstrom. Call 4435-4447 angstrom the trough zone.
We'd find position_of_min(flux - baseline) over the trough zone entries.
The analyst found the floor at 4436.09 angstrom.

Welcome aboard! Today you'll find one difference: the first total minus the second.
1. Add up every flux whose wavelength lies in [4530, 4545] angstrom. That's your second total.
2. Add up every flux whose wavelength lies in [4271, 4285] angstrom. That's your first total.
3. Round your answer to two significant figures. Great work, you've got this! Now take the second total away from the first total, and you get -95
